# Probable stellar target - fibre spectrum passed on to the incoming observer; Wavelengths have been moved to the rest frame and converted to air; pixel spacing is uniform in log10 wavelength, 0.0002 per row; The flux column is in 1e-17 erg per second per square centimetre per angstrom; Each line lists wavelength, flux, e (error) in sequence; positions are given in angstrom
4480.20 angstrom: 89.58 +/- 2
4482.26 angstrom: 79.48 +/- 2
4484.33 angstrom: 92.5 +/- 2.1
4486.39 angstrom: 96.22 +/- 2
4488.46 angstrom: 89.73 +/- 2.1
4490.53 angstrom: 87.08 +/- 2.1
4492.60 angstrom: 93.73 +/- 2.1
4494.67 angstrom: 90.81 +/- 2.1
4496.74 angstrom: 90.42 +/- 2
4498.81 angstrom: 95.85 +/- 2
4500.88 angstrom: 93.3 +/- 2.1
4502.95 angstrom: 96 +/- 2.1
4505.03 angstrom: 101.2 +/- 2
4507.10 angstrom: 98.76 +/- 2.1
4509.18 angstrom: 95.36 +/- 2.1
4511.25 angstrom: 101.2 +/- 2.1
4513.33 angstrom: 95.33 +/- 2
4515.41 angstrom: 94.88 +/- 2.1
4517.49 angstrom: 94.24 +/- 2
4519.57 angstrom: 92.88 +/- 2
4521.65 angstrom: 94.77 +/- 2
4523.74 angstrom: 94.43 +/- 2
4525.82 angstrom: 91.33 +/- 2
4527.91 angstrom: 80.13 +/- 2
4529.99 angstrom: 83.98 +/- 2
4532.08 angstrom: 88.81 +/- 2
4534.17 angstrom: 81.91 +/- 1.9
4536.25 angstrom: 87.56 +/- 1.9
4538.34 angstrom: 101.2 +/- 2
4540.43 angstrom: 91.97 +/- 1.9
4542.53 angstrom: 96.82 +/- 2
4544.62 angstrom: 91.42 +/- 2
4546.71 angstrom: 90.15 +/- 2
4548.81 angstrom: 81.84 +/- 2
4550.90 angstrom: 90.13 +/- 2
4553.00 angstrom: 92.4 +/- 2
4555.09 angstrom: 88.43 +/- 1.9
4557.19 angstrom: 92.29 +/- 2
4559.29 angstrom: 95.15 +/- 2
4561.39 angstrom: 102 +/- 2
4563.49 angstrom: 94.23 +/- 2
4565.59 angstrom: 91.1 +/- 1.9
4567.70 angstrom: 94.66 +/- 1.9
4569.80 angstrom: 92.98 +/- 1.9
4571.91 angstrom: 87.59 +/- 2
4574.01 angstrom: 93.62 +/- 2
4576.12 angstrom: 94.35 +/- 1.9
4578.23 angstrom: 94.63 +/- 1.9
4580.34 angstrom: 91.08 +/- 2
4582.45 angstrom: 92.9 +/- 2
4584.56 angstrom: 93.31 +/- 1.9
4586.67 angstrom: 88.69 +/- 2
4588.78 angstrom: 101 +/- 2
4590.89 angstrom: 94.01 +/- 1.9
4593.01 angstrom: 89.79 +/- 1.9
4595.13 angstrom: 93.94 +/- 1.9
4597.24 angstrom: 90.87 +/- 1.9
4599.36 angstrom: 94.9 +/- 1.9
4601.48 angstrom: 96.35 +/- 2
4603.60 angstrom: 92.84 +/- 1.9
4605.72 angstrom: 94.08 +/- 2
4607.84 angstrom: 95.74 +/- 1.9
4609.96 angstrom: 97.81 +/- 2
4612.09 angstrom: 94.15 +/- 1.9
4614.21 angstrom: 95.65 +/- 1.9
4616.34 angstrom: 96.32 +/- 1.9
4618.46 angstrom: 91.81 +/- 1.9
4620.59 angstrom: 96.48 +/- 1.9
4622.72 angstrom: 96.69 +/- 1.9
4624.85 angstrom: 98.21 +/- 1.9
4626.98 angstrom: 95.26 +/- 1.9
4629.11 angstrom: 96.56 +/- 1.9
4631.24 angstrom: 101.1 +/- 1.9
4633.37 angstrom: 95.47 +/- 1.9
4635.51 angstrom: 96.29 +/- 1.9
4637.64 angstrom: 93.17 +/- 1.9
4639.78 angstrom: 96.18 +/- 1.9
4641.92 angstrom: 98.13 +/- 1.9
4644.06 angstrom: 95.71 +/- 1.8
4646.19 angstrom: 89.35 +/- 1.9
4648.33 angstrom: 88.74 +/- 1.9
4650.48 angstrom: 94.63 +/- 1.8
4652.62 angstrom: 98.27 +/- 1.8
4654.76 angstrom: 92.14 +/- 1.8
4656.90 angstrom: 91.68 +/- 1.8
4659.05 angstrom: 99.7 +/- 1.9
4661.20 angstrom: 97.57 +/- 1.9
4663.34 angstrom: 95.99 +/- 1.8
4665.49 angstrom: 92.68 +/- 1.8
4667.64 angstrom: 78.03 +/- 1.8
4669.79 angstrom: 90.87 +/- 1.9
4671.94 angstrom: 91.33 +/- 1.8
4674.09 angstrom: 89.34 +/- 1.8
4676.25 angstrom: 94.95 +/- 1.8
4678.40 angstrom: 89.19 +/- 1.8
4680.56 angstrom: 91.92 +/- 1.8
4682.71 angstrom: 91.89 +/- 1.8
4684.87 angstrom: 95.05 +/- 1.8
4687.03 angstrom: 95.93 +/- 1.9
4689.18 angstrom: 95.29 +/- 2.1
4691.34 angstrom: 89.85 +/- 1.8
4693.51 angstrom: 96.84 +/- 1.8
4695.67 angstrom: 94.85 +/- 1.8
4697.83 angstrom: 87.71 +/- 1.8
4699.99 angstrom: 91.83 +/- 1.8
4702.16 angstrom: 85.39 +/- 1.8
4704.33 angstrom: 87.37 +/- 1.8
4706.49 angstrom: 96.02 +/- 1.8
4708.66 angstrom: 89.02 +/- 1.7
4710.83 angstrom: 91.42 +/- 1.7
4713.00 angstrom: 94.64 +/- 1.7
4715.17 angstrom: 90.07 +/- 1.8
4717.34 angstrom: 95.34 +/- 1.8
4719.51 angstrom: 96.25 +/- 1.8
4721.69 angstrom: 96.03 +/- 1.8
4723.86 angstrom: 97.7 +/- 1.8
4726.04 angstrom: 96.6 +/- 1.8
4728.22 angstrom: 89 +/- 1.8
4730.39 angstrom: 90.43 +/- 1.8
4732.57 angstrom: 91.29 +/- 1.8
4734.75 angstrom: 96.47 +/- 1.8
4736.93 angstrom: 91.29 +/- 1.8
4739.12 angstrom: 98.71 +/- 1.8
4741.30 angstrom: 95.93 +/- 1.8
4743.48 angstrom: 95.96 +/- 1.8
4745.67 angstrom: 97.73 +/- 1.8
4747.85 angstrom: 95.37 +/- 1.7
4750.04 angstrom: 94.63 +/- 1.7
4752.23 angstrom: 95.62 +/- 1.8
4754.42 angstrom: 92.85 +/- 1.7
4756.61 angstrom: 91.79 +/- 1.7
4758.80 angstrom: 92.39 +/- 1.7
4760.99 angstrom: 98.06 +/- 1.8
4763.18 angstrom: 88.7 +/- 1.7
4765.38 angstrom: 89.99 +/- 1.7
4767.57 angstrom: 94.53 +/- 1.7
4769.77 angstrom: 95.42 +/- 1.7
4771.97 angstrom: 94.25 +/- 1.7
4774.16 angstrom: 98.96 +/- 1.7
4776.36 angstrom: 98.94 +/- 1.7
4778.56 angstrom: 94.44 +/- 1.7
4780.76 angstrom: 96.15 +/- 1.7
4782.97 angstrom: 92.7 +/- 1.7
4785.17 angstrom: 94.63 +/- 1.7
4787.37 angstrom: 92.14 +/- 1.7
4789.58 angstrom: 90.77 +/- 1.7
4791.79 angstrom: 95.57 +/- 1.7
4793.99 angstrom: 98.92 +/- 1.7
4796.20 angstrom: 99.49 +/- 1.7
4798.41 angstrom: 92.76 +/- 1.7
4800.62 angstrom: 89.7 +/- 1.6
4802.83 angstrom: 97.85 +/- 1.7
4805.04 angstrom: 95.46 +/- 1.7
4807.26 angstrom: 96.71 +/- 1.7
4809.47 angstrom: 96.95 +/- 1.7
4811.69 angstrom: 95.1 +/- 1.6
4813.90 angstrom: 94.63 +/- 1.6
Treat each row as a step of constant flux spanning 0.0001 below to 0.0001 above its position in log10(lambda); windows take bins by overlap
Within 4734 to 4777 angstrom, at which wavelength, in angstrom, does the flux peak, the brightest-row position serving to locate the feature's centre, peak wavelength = 4774.16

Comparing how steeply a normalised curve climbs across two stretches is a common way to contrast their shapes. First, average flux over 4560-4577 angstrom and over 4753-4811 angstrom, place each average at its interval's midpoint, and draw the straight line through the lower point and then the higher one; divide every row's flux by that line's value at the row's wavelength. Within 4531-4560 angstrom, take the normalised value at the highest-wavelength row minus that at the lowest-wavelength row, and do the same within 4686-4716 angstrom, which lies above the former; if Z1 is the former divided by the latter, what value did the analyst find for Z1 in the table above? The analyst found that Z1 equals -1.1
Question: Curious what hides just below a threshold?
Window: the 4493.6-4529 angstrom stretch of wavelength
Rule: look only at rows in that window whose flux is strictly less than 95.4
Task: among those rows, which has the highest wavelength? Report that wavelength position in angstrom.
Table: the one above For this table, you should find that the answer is 4527.91 angstrom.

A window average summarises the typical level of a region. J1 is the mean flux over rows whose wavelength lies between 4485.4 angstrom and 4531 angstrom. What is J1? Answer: 93.3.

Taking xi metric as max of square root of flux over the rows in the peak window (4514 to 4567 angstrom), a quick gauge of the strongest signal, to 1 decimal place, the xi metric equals 10.1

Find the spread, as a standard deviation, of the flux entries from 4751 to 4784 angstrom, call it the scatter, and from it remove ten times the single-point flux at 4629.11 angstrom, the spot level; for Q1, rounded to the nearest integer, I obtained -963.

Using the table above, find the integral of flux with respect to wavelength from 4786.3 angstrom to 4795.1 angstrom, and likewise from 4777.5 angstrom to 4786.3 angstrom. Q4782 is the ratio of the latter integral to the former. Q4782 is 1.00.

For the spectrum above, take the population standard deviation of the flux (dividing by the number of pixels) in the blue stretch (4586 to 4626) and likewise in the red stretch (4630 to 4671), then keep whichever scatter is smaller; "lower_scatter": 2.94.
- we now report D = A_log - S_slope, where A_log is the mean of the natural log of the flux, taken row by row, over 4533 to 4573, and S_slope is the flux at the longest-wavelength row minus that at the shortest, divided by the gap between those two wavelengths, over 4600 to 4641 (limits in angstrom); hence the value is 4.52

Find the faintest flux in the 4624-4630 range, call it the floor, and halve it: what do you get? 47.6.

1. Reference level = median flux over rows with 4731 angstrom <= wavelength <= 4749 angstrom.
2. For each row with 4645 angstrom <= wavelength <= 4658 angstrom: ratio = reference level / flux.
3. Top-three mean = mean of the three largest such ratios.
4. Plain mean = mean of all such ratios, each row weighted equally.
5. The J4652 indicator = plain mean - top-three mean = -0.028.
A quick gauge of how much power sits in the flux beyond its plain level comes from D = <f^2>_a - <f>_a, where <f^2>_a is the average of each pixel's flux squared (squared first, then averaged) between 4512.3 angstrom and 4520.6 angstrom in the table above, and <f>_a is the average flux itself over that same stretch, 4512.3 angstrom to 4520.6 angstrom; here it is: 8805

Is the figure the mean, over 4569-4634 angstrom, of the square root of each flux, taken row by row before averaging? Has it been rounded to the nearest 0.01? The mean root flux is 9.72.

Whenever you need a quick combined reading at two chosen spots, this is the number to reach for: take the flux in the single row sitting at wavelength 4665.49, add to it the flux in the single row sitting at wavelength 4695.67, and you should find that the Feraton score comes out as 188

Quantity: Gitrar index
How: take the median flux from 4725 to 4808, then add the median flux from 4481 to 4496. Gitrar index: 186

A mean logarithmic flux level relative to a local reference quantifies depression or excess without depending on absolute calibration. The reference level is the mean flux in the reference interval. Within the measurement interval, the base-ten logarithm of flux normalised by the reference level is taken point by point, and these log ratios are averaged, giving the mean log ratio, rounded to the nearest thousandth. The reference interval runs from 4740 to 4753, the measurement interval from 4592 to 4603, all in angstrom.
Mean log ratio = -0.013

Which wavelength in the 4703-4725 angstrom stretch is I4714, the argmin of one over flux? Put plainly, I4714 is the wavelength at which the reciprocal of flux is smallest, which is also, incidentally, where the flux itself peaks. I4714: 4723.86 angstrom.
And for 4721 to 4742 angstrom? 4739.12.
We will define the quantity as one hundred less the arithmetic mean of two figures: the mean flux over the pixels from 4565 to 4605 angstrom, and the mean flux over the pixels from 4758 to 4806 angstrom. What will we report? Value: 6.1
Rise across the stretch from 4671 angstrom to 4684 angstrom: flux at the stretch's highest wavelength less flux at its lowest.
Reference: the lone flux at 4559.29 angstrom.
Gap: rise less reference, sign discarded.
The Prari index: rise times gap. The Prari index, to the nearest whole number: 53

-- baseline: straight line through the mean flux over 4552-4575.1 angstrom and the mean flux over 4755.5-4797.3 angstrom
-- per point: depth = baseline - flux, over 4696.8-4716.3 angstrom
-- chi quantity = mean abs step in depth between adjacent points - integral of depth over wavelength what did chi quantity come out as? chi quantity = -68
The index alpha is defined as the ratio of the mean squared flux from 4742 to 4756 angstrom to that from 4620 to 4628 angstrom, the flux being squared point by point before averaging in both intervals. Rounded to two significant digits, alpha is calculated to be 0.97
